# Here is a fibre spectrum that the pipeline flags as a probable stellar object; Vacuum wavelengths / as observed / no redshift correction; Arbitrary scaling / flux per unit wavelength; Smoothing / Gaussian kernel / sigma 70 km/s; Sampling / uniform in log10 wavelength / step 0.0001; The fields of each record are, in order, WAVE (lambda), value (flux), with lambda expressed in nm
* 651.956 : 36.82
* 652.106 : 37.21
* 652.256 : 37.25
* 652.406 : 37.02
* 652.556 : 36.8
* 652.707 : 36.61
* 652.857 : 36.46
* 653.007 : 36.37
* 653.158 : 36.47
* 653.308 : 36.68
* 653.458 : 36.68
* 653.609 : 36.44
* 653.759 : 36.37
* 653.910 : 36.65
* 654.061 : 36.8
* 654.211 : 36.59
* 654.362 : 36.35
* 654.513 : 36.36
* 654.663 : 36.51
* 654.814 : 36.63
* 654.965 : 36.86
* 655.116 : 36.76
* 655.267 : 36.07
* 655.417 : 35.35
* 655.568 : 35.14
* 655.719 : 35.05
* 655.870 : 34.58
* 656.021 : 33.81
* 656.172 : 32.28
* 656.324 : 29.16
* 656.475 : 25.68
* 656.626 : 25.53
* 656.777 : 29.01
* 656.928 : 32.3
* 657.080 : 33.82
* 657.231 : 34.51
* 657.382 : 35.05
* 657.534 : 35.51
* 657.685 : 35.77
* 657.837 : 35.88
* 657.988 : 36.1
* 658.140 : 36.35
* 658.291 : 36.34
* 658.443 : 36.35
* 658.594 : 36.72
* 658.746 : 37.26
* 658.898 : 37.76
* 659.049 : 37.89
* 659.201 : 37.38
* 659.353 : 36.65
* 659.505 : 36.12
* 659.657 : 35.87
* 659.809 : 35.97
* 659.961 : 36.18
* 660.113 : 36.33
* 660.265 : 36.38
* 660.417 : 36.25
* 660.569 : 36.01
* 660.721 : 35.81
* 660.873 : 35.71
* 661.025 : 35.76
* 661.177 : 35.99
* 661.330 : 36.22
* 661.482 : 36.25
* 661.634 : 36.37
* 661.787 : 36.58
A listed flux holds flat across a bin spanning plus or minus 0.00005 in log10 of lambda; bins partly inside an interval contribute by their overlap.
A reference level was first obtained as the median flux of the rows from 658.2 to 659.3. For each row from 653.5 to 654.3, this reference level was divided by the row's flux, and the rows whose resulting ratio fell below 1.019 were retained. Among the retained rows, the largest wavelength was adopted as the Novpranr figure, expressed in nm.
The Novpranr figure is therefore 654.211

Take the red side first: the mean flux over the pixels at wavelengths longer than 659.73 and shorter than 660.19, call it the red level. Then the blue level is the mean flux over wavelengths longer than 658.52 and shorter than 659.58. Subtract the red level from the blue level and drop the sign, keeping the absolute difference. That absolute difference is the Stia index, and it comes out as 0.95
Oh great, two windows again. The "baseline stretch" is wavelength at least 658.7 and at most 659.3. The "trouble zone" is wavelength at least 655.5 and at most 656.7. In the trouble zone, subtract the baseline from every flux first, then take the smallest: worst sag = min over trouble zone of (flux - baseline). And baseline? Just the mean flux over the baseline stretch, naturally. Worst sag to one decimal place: -12.0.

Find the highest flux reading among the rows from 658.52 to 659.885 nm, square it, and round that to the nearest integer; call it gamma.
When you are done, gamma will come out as 1436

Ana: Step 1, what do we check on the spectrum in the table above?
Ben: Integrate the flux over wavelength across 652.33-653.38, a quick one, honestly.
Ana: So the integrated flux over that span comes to 38.5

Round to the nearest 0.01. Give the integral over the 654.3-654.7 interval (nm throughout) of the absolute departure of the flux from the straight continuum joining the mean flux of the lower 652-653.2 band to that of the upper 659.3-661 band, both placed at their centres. 0.09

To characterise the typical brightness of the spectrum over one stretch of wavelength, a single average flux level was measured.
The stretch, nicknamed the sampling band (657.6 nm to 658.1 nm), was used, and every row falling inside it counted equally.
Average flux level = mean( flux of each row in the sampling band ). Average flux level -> 35.9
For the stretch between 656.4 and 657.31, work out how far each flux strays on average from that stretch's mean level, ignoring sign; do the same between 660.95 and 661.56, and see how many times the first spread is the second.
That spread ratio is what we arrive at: 18.9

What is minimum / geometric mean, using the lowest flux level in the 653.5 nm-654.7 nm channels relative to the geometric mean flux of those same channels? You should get 0.996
